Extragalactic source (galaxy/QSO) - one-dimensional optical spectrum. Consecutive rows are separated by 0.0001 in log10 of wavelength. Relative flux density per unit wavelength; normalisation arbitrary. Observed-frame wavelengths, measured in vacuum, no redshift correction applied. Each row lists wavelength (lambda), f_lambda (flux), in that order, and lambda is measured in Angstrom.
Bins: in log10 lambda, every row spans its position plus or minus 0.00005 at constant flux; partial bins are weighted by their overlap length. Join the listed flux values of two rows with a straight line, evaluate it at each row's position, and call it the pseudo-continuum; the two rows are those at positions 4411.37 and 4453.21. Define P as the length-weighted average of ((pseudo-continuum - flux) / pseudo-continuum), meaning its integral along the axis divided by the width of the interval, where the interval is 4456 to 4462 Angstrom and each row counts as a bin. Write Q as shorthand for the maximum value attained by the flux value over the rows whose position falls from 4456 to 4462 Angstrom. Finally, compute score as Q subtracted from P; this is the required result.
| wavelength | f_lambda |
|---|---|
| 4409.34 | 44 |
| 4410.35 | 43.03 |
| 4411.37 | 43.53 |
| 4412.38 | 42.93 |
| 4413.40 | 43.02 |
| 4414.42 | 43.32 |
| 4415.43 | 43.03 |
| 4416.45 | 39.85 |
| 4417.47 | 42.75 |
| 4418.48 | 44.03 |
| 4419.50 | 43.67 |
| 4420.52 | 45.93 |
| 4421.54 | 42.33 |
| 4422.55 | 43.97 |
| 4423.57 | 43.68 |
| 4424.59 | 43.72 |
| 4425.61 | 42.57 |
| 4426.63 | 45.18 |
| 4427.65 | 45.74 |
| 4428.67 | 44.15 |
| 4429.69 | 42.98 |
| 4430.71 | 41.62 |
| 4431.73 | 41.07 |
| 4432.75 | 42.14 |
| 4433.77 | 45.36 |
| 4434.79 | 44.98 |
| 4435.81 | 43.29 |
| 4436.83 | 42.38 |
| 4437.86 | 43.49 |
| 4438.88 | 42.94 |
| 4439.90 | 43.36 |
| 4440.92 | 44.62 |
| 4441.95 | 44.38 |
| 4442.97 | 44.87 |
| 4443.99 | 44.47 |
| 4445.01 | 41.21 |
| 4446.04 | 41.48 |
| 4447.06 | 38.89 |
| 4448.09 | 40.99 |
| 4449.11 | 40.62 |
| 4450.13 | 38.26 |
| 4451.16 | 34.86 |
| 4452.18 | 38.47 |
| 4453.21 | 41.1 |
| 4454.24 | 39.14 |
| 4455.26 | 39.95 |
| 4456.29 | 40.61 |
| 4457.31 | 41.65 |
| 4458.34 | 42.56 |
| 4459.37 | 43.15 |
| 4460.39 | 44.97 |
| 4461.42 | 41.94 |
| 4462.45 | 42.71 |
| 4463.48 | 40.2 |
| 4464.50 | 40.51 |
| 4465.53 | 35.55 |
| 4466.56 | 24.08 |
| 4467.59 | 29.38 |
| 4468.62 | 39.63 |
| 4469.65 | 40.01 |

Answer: -45.01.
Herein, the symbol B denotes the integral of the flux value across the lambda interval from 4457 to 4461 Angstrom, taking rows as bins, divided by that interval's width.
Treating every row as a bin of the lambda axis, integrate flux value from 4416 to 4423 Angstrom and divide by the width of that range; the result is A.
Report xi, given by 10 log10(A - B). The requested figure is -8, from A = 43.3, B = 43.1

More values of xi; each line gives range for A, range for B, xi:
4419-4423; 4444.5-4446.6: 4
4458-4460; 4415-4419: -2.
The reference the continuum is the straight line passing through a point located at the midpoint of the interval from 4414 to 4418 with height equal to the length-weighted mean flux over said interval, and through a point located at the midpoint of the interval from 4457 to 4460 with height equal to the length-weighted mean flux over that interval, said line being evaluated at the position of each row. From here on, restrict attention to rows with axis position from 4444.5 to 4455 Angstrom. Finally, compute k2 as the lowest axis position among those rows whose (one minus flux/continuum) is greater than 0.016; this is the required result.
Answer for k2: 4445.01 Angstrom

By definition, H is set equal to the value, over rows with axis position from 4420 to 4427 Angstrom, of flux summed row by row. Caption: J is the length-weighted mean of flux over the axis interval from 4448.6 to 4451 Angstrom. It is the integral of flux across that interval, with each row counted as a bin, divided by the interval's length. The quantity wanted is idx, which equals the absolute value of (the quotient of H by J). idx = 8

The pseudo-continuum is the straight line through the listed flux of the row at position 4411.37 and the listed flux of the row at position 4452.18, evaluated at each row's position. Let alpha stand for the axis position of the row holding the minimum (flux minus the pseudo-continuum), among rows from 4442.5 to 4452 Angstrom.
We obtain 4451.16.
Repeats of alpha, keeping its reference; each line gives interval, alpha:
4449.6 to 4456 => 4451.16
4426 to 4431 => 4430.71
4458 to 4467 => 4466.56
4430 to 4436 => 4431.73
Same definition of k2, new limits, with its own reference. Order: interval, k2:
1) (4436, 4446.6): 4445.01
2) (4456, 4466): 4456.29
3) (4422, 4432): 4430.71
